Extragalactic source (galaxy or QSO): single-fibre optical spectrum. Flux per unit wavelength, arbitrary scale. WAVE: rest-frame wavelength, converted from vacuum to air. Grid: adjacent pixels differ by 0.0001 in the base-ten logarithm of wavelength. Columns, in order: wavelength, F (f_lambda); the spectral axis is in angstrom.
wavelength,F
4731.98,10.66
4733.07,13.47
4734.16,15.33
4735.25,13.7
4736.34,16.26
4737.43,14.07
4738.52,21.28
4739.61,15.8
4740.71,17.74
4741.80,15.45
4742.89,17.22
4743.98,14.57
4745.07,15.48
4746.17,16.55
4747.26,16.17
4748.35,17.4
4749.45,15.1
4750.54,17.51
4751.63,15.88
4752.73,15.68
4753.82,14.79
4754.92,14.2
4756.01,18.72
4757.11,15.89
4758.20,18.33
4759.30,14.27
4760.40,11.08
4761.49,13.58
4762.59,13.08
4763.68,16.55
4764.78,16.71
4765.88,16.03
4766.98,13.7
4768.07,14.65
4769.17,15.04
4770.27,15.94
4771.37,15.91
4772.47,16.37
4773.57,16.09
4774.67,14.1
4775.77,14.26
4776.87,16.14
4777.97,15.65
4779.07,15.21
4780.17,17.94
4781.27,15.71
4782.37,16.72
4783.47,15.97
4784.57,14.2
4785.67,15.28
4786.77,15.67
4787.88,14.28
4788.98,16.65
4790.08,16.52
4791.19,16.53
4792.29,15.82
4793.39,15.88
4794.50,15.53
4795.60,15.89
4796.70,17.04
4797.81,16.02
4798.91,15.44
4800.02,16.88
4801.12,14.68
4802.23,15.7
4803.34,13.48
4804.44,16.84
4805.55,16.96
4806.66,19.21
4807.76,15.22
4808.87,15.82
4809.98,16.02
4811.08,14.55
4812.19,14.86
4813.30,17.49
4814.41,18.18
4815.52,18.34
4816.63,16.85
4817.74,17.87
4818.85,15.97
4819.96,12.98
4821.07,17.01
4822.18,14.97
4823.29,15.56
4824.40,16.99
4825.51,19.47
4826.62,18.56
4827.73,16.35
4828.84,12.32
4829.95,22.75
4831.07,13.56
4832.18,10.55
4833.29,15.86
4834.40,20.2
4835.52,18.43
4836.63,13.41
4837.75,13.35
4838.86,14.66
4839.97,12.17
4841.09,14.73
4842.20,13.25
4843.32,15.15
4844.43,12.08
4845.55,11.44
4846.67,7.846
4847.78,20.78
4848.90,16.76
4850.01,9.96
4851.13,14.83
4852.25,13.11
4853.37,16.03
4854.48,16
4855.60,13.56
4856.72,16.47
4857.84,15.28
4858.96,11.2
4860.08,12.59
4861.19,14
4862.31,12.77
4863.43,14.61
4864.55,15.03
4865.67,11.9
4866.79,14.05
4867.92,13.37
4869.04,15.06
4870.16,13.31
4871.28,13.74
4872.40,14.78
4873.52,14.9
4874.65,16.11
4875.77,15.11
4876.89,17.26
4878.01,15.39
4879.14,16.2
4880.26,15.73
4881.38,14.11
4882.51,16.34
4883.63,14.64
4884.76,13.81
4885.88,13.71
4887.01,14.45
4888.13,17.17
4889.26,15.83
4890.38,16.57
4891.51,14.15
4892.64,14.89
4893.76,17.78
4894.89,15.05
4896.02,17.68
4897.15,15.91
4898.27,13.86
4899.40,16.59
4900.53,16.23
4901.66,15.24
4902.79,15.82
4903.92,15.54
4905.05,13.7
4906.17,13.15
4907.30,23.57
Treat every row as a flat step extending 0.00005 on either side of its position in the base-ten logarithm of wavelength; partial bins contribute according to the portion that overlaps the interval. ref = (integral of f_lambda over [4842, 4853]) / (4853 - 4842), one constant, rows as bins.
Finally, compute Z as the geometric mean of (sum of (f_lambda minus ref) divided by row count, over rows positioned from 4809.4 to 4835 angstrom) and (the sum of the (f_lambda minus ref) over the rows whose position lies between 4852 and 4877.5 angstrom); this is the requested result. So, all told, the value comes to 7.2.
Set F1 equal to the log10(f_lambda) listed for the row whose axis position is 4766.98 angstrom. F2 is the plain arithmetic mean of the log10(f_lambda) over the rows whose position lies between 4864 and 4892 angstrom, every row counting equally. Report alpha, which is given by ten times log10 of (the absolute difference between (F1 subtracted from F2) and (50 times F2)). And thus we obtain 17.7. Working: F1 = 1.14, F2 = 1.17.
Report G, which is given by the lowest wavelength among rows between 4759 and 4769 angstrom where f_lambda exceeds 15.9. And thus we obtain 4763.68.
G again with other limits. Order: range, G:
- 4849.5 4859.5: 4853.37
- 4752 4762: 4756.01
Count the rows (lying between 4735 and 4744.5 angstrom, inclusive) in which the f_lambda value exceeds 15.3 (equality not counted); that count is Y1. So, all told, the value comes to 6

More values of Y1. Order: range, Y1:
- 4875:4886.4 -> 5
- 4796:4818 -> 15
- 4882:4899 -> 7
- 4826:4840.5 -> 6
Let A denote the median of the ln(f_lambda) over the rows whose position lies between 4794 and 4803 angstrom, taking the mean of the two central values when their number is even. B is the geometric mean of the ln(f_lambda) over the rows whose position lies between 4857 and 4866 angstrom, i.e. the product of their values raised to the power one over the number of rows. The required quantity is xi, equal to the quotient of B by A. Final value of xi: 0.94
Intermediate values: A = 2.76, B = 2.59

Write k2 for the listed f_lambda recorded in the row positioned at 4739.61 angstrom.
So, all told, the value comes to 15.8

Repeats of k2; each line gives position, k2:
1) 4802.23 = 15.7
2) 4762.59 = 13.08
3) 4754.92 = 14.2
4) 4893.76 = 17.78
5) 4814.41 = 18.18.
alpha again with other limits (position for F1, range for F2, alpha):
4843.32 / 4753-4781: 17.7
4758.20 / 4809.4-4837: 17.8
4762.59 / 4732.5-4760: 17.8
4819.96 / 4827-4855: 17.6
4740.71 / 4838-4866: 17.5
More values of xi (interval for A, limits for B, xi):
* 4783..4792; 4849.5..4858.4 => 0.96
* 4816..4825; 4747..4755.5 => 0.99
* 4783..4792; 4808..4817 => 1.01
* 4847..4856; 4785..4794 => 1.01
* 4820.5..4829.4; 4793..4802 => 0.98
